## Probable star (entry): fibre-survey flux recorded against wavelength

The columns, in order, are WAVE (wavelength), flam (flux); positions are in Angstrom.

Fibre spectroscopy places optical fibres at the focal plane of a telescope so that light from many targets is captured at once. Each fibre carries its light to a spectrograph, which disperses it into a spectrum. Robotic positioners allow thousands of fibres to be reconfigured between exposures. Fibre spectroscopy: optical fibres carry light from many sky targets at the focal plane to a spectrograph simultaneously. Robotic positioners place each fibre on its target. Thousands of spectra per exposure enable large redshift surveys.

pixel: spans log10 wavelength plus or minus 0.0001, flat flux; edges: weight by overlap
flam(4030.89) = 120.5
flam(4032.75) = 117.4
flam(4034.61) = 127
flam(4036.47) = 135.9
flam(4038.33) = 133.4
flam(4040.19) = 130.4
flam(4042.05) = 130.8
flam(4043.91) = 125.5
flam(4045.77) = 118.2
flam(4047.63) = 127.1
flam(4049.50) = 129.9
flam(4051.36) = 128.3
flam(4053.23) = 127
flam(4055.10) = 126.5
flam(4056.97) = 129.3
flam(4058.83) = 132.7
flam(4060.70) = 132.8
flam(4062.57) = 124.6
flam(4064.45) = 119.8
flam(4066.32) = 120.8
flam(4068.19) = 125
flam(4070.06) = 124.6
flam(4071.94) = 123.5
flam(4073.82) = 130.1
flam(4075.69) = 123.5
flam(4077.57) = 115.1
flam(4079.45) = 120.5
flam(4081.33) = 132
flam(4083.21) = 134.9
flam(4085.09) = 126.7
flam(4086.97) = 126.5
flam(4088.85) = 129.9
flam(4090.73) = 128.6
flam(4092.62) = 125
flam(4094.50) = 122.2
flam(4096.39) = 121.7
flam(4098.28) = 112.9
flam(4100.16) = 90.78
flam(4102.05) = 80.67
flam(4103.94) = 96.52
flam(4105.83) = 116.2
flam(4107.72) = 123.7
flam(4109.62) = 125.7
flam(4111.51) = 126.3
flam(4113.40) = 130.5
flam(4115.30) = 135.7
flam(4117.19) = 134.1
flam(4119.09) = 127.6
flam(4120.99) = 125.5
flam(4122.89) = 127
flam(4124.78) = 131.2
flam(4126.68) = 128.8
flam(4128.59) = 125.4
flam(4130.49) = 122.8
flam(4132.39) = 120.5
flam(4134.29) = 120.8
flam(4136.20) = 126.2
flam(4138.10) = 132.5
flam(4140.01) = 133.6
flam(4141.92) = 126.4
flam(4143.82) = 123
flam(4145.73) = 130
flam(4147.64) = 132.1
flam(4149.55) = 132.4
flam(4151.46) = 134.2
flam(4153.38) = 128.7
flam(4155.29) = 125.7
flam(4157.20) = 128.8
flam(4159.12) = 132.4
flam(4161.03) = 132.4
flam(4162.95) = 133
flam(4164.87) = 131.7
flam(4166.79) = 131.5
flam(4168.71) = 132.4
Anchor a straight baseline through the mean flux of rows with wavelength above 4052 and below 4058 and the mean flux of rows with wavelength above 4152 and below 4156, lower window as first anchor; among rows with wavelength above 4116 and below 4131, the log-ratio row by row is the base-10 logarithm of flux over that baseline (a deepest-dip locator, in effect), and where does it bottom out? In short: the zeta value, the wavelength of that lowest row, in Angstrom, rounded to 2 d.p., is 4130.49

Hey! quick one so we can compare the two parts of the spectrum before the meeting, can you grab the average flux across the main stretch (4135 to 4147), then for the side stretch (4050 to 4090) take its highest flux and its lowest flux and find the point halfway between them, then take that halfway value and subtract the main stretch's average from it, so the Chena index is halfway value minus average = -4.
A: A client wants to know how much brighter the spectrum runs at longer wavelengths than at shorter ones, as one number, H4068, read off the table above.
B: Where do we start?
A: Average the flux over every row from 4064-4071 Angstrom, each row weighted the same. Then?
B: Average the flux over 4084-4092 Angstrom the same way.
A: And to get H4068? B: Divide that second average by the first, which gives 1.04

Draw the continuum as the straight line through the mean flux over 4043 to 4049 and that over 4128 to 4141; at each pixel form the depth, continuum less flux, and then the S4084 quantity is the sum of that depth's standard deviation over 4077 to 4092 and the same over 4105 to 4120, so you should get 12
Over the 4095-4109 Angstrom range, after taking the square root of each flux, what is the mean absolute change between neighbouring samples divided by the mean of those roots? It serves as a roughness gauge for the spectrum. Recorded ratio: 0.068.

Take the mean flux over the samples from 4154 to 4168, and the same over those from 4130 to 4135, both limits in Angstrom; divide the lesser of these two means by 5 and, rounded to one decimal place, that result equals 24.3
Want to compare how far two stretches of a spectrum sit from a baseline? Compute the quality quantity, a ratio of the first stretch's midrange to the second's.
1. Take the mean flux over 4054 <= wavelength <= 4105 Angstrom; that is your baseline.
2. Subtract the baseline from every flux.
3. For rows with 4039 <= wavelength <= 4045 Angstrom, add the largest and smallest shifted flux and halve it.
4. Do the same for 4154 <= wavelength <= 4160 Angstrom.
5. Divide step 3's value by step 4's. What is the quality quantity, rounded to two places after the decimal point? 0.88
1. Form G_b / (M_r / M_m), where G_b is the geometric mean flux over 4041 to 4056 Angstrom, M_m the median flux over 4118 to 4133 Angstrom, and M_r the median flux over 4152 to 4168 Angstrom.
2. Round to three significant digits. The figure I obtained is 121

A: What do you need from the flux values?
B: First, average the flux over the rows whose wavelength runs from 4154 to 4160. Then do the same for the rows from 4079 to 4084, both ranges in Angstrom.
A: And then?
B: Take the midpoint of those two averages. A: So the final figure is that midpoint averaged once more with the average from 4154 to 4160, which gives 129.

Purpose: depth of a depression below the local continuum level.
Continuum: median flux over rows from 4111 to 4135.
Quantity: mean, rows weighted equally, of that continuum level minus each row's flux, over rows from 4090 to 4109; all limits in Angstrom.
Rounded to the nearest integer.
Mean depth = 15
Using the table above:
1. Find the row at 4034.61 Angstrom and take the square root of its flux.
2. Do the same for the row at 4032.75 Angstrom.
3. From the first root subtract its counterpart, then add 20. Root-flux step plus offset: 20.4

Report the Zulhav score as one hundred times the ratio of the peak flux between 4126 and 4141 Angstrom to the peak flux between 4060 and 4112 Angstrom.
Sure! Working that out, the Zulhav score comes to 99.0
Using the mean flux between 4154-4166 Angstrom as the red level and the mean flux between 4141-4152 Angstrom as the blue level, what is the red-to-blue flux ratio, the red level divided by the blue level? 1.01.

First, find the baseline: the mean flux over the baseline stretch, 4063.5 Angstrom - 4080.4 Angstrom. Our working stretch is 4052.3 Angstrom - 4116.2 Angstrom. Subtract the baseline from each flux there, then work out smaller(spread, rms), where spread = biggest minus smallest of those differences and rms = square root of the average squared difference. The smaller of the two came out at 12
